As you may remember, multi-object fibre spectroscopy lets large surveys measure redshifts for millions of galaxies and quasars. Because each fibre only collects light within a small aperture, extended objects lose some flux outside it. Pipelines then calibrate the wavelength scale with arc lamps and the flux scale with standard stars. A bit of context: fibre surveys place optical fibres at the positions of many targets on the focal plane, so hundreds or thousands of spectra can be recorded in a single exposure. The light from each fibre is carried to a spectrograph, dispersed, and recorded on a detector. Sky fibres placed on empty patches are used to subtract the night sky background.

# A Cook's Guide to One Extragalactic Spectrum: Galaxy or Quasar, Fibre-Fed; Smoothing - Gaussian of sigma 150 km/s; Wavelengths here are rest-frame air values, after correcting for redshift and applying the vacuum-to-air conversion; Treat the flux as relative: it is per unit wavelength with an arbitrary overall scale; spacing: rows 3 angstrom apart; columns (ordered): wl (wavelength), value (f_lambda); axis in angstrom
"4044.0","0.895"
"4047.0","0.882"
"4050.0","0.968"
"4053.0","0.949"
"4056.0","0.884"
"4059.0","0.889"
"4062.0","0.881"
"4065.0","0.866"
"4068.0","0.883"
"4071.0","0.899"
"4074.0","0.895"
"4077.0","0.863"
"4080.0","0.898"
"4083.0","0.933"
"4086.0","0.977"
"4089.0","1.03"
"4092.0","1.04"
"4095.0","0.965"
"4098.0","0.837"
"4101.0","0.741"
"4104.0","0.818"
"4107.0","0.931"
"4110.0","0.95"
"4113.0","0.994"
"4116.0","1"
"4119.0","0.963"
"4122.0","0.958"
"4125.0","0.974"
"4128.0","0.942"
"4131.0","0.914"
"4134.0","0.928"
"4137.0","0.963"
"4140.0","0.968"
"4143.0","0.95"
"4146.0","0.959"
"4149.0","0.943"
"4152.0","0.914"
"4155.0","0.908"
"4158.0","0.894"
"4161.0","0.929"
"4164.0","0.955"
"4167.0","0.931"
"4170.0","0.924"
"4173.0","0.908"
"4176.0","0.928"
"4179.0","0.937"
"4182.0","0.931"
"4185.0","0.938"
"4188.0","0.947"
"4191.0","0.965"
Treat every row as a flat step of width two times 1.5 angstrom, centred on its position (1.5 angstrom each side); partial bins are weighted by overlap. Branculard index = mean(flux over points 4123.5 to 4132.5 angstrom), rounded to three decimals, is 0.943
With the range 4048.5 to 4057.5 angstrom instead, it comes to 0.934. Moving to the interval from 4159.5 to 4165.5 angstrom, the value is 0.942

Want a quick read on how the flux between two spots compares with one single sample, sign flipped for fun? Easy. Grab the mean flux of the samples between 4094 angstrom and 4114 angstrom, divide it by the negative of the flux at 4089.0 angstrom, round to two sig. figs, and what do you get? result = -0.86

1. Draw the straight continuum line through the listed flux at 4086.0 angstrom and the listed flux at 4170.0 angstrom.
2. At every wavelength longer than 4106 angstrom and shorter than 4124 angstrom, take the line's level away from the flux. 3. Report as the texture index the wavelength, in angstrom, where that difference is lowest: 4107.0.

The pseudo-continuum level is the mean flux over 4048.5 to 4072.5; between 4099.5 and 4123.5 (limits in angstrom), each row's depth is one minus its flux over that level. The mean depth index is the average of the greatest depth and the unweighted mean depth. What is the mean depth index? 0.08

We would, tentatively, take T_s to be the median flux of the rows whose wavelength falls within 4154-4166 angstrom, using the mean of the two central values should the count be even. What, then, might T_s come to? 0.92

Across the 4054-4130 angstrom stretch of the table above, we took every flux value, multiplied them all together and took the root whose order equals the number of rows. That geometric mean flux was 0.92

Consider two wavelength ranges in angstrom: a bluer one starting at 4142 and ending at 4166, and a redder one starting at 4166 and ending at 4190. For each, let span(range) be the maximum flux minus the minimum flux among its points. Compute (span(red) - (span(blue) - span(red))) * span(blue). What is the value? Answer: 0.00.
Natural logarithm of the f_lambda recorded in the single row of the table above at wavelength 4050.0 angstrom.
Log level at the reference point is -0.033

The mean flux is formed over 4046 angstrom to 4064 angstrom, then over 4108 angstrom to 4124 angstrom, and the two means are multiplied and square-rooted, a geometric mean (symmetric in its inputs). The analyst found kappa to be 0.940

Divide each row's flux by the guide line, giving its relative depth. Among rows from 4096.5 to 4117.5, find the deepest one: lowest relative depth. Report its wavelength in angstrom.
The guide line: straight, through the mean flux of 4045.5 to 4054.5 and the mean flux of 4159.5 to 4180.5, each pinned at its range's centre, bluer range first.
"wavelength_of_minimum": 4101.0 angstrom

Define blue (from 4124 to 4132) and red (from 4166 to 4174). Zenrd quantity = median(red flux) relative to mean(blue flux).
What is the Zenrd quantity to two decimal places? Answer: 0.98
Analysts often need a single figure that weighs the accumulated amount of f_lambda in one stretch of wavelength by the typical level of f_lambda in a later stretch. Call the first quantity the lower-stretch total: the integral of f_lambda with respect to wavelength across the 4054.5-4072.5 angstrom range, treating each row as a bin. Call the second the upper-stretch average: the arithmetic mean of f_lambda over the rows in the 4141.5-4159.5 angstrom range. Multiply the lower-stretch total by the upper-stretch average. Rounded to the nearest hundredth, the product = 14.76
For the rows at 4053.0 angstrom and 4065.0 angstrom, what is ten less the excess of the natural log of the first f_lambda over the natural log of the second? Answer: 9.9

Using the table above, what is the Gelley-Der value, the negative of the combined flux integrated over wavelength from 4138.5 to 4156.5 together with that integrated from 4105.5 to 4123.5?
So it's -34.3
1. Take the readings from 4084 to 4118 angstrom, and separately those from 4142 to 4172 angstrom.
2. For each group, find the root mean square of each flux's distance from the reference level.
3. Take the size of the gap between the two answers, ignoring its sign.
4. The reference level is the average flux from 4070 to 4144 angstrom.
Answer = 0.071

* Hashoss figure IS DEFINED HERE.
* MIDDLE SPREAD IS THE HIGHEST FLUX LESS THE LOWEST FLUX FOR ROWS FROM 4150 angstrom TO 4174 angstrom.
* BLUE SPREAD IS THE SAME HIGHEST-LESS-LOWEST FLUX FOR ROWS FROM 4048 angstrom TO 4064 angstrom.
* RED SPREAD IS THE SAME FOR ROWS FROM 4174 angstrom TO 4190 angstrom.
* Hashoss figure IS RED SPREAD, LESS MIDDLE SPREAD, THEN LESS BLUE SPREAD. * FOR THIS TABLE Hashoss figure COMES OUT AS -0.13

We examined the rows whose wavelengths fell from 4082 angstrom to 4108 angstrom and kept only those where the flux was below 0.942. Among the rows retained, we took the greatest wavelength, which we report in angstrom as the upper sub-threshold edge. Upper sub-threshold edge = 4107.0 angstrom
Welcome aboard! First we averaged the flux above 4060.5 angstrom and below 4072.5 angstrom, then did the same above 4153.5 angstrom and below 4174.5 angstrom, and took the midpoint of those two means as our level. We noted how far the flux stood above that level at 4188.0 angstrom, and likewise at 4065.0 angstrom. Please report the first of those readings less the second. 0.08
